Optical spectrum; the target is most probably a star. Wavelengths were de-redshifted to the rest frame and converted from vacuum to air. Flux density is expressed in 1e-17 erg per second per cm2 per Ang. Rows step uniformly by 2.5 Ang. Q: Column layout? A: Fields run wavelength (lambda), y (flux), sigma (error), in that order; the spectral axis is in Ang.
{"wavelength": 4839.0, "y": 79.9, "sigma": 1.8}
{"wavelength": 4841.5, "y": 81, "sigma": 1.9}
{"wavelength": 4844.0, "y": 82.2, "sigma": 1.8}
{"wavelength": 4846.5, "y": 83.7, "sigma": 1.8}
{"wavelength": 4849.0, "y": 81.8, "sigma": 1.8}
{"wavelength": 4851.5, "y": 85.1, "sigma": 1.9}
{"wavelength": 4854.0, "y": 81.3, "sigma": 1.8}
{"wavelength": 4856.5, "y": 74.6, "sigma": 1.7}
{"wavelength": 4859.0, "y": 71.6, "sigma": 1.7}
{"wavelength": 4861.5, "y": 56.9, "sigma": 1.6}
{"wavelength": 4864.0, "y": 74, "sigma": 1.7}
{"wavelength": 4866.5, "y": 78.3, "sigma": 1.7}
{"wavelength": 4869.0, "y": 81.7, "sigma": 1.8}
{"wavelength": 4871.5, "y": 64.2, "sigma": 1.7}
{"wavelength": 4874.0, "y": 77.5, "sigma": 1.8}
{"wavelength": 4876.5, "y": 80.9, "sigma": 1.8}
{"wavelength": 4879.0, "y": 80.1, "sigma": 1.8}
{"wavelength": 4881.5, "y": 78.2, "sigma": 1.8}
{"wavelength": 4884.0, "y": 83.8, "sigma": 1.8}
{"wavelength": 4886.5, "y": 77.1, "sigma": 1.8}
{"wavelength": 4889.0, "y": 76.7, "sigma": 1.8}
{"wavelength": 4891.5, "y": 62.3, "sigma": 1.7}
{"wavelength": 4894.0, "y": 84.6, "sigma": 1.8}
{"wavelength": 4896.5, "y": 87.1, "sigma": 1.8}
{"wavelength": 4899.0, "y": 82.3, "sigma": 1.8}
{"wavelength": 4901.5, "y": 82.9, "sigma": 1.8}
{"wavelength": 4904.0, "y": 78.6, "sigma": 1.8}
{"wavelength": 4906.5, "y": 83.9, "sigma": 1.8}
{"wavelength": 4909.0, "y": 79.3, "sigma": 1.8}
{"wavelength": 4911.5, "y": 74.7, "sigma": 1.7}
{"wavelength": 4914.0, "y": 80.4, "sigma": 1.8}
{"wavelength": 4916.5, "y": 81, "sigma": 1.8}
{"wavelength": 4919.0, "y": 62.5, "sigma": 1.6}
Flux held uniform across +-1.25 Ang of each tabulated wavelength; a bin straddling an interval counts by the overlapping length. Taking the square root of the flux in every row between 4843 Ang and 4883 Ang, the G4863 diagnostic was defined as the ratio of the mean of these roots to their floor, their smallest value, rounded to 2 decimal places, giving 1.16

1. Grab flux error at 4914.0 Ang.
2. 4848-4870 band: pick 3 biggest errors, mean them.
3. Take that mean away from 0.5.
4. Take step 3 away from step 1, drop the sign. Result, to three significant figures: 3.13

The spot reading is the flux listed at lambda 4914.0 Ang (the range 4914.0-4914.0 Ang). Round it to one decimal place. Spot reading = 80.4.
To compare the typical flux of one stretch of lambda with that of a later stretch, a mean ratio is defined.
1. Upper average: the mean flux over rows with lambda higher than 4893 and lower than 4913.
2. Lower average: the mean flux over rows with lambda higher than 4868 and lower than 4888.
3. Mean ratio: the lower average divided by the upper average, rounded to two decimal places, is 0.95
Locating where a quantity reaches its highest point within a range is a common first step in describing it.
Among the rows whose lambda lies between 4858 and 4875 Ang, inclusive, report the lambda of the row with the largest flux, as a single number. 4869.0 Ang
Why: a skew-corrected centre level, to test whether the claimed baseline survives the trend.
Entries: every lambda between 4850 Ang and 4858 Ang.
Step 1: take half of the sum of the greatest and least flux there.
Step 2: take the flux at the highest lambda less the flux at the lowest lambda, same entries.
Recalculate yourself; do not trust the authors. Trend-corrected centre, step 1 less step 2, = 90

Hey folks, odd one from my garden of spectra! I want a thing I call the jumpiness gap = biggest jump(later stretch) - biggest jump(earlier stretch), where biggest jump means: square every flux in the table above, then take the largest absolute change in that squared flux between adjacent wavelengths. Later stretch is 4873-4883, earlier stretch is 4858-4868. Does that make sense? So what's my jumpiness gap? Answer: -1700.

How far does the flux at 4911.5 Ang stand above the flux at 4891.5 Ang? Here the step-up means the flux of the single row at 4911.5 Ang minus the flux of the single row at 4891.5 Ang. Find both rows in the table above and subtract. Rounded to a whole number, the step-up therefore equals 12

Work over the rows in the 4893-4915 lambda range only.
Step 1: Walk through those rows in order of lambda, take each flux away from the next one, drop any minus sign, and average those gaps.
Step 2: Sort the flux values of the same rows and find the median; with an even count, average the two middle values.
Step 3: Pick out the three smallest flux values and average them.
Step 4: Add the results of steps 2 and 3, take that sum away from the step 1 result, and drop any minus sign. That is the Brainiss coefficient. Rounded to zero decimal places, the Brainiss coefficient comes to 156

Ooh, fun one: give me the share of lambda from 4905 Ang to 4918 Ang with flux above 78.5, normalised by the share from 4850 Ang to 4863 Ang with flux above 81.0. 2.0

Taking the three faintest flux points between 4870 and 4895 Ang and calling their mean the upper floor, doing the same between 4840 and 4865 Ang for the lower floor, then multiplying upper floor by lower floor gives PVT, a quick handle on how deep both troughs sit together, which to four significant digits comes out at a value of 4572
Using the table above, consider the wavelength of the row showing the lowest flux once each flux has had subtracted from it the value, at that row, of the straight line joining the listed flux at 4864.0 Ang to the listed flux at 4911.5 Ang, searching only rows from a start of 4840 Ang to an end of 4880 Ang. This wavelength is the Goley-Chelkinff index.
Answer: 4861.5 Ang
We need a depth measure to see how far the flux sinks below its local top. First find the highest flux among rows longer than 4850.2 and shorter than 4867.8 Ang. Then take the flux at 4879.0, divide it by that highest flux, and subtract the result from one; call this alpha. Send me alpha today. 0.06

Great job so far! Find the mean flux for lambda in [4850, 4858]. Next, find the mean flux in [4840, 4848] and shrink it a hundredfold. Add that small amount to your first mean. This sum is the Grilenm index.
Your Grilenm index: 81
